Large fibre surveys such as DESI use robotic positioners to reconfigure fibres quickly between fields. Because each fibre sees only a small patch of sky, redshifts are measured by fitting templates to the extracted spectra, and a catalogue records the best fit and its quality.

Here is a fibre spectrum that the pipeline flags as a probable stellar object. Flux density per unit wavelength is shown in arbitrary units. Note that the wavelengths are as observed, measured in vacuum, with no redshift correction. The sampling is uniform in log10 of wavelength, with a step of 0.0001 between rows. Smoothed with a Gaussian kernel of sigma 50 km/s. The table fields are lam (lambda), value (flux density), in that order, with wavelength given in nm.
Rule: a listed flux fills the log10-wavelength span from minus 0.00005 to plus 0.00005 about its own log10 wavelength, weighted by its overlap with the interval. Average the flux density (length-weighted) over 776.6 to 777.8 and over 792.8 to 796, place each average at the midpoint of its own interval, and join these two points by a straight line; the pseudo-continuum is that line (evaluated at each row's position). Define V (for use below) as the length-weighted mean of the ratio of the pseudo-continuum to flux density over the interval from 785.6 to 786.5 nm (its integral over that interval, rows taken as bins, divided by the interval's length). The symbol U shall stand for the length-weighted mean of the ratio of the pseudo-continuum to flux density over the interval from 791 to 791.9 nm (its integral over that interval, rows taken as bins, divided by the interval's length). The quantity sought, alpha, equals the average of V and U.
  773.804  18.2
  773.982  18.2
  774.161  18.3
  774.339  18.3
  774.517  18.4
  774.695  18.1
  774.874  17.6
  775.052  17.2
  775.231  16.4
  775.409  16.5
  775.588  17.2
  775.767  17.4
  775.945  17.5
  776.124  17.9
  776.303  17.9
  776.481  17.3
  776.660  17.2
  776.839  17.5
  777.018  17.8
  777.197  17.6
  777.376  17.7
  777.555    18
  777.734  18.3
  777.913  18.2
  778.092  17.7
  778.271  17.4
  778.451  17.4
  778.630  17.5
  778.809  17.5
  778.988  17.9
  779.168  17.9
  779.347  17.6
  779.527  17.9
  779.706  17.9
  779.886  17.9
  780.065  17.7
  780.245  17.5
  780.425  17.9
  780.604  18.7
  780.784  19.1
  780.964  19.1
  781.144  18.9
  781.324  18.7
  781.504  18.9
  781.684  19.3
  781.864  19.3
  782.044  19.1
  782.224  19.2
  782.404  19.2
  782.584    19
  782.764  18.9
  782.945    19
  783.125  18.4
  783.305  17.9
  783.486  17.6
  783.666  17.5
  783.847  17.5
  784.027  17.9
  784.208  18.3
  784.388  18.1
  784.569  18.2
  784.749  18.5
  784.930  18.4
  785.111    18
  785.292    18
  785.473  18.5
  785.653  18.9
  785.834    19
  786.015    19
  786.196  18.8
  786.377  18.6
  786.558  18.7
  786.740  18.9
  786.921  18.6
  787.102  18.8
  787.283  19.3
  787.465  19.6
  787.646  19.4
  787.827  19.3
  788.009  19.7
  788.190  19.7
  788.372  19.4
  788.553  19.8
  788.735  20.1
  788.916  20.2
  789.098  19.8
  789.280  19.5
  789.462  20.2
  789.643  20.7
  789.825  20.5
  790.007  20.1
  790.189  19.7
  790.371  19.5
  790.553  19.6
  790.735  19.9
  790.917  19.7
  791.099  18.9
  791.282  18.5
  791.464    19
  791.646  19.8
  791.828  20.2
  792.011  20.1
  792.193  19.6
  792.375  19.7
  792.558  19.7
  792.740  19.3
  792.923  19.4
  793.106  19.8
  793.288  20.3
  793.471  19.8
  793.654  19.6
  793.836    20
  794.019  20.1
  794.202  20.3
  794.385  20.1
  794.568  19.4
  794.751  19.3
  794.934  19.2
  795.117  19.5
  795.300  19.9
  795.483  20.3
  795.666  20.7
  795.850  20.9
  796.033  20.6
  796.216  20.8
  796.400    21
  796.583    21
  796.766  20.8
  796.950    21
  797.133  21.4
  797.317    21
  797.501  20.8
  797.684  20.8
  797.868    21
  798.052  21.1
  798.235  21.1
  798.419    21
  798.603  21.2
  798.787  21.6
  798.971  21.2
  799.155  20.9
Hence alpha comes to 1.01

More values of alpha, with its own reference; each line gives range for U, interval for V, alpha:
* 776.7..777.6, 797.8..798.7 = 0.99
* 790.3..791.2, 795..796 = 0.99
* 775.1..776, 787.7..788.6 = 1.00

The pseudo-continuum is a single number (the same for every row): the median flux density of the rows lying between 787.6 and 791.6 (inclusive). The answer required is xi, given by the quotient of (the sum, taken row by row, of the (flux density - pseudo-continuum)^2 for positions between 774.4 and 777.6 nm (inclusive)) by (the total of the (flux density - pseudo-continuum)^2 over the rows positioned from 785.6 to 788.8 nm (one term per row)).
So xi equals 11.4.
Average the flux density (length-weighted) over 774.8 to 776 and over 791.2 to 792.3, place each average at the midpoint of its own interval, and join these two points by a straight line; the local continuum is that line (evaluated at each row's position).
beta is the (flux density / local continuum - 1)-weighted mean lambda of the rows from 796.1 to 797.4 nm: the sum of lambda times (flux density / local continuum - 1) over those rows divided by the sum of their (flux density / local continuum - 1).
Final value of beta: 796.79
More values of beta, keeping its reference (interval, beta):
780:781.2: 780.96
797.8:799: 798.46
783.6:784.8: 783.97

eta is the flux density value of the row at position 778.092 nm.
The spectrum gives 17.7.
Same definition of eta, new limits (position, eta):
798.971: 21.2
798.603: 21.2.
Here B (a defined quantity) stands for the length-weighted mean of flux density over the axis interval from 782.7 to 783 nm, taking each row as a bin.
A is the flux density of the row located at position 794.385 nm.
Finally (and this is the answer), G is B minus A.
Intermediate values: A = 20.1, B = 18.9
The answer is -1.2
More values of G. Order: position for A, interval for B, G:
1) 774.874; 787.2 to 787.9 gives 1.8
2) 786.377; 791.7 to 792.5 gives 1.3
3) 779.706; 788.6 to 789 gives 2.2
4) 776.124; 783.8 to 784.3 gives 0.1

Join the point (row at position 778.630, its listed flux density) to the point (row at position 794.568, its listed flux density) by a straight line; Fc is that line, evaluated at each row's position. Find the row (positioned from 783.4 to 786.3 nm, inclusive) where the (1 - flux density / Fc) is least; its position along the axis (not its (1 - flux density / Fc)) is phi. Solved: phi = 785.834 nm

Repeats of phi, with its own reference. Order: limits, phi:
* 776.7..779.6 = 777.734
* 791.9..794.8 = 793.288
